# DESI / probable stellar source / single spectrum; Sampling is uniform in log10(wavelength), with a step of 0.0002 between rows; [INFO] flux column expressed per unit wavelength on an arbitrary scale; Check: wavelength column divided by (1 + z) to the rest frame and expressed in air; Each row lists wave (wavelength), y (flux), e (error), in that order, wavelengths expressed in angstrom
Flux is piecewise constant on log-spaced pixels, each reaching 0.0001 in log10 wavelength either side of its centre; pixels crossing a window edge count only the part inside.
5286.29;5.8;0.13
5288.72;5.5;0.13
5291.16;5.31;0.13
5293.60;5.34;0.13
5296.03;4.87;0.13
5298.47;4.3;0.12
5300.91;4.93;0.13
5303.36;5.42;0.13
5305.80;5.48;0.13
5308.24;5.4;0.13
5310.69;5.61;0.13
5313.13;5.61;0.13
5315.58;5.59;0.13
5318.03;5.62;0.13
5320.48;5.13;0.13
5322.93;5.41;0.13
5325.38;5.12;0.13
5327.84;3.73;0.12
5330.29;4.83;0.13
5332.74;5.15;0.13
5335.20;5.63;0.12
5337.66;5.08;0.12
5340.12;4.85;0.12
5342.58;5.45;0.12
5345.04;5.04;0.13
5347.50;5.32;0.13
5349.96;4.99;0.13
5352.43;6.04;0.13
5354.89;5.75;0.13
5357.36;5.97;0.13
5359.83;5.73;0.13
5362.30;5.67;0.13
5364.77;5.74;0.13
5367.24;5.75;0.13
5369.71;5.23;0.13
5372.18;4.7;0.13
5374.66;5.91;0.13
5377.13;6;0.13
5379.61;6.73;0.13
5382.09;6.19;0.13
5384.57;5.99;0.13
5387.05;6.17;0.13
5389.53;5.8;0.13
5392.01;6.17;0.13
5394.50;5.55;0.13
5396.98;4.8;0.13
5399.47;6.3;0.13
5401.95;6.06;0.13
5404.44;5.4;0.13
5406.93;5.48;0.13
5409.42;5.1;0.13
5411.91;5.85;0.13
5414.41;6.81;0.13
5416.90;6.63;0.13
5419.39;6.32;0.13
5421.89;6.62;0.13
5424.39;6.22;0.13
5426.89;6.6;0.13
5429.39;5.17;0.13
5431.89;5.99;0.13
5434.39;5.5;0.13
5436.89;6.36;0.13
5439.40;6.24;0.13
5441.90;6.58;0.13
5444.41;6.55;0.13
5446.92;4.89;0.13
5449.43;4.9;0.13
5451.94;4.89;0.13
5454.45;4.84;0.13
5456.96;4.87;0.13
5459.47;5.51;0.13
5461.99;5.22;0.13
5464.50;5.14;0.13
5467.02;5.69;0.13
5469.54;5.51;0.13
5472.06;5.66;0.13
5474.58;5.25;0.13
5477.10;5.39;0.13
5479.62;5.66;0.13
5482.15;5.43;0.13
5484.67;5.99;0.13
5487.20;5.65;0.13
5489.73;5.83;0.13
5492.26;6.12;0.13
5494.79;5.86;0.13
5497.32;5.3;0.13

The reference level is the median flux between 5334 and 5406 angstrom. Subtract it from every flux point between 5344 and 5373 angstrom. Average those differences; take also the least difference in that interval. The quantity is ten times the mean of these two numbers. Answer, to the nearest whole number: -6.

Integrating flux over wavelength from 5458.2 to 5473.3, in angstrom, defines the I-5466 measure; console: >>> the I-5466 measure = 82.4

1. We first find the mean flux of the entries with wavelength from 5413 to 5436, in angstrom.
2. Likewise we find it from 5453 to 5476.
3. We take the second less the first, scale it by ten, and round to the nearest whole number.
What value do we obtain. -9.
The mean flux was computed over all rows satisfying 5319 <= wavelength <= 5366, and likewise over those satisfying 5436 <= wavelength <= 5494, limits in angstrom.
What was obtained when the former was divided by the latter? 0.95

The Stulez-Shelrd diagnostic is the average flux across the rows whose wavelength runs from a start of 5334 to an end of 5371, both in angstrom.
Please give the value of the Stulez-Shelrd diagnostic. 5.48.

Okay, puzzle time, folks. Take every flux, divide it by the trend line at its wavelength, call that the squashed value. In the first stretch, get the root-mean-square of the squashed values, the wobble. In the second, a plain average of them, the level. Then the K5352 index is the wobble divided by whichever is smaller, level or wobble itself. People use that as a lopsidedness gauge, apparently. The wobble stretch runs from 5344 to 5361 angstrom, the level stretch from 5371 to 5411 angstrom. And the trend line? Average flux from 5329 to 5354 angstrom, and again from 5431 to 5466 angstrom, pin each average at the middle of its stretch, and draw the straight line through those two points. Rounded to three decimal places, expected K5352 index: 1.000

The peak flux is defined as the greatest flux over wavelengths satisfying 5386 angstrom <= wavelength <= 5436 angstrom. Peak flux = 6.81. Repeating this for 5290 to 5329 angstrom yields 5.62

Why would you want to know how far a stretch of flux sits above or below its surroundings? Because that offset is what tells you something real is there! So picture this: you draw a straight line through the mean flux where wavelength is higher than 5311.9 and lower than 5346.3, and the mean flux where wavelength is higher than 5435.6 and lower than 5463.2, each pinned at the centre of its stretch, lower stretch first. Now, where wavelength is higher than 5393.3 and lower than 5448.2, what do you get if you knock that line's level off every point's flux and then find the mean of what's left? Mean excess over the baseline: 0.5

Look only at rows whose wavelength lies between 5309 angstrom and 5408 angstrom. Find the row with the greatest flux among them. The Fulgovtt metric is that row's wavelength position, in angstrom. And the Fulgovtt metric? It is 5379.61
